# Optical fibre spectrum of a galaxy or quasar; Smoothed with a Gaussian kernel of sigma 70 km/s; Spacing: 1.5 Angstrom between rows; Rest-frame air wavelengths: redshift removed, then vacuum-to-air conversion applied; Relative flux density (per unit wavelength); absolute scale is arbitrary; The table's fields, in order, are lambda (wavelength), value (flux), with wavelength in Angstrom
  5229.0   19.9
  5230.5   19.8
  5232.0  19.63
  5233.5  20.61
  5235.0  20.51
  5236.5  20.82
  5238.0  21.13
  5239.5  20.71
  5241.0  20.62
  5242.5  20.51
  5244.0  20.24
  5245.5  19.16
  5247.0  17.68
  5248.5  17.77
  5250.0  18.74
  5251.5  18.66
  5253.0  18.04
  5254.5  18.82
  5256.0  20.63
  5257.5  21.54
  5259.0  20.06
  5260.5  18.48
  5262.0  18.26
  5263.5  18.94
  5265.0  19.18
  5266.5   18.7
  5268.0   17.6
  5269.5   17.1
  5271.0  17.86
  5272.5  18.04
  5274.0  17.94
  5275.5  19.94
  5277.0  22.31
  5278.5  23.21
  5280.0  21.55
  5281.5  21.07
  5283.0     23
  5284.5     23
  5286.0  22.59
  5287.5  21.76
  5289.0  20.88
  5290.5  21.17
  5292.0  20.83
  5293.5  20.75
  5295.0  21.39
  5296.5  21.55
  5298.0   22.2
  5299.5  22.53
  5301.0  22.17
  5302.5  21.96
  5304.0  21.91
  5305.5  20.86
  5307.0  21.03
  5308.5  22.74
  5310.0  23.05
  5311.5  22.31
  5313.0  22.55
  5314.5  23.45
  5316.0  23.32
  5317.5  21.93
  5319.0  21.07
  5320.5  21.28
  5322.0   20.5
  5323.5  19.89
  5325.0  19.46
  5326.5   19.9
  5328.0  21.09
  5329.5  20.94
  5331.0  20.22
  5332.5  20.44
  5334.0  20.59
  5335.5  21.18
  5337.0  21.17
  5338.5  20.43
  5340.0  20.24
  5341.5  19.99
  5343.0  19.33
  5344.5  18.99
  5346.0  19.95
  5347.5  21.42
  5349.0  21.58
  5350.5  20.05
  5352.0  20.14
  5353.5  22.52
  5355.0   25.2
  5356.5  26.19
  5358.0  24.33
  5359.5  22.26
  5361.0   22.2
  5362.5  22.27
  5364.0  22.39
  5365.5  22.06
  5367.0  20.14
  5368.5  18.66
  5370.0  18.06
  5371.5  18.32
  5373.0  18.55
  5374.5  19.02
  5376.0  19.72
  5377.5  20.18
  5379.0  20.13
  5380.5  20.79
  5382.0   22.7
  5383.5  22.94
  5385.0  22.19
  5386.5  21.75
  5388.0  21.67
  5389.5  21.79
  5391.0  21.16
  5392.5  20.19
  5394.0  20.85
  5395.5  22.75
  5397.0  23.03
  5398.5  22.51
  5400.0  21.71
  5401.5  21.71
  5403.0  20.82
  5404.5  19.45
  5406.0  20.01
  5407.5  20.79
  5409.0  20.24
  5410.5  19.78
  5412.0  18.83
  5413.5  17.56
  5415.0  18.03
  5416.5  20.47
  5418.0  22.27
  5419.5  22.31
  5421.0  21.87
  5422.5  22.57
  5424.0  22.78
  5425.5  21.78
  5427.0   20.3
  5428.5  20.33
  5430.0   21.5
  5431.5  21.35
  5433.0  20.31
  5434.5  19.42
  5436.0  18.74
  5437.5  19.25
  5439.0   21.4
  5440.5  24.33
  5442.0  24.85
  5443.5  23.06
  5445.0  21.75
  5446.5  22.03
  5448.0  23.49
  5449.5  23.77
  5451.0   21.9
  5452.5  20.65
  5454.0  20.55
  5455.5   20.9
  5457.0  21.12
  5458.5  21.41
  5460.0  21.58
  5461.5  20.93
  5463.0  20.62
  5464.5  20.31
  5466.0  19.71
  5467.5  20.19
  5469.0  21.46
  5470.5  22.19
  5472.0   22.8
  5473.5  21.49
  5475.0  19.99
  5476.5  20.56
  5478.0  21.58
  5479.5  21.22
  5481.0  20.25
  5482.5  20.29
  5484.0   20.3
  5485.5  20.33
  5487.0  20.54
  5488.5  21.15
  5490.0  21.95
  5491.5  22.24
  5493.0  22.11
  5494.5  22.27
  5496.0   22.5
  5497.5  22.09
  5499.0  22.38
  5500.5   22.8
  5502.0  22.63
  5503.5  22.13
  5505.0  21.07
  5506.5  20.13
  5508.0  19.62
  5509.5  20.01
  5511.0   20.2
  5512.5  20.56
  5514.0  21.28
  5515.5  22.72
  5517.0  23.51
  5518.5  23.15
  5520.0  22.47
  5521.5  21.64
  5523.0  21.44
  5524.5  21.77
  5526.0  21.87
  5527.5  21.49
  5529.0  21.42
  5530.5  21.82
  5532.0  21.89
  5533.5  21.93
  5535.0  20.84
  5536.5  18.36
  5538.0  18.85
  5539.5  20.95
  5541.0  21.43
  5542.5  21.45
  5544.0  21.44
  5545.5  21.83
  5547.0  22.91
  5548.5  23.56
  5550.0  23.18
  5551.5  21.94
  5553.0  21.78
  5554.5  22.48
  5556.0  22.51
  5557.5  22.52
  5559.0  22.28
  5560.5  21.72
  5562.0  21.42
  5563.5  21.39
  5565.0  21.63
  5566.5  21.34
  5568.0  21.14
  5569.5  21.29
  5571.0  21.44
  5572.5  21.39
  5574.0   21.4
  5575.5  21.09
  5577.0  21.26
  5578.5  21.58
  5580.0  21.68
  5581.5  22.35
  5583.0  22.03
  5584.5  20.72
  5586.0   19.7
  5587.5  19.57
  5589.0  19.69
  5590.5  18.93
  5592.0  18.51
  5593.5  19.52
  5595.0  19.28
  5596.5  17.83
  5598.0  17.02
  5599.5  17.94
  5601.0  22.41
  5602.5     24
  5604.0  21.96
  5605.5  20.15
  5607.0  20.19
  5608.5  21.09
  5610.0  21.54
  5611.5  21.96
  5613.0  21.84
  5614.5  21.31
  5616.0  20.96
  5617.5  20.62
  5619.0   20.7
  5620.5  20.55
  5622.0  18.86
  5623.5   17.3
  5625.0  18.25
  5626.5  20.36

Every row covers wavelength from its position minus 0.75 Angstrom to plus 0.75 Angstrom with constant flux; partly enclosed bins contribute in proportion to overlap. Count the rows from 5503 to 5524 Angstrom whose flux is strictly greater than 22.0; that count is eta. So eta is 5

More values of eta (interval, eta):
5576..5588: 2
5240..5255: 0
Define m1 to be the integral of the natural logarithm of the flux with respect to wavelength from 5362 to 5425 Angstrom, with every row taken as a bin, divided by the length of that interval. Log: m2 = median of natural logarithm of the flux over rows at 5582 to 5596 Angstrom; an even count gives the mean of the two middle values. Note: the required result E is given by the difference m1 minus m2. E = 0.06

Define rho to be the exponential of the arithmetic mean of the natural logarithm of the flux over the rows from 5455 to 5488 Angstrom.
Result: 20.9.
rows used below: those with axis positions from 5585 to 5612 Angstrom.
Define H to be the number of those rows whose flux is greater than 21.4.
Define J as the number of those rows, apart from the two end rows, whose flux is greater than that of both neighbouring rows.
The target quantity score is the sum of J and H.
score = 8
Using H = 5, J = 3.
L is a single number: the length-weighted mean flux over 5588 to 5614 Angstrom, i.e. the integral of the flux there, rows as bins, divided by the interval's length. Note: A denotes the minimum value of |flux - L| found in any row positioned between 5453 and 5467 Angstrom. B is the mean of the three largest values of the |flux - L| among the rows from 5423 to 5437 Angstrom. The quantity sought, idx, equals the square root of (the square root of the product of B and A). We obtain 0.62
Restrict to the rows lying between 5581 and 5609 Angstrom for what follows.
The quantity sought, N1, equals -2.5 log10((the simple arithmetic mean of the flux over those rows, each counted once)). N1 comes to -3.261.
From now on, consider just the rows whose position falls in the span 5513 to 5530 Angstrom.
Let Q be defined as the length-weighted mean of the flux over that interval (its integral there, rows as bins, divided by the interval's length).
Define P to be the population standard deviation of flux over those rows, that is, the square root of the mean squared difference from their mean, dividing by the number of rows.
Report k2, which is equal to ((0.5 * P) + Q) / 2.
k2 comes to 11.2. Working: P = 0.7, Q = 22.0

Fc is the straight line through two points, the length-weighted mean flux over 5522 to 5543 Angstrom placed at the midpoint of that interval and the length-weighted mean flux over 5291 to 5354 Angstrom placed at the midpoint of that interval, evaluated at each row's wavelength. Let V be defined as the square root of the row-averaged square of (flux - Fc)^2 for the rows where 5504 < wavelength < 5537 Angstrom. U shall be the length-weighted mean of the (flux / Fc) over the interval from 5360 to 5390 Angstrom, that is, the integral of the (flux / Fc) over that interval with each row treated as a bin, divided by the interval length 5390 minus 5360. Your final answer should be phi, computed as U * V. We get 2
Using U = 0.98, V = 2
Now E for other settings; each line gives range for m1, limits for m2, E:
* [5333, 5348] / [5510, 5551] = -0.06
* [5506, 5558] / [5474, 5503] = 0.00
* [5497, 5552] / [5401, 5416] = 0.08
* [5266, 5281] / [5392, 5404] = -0.11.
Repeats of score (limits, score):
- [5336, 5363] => 11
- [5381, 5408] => 14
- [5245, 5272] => 4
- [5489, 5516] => 14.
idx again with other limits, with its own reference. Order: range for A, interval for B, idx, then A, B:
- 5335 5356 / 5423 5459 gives 0.44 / 0.01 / 4.1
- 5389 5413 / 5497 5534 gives 0.40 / 0.01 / 2.9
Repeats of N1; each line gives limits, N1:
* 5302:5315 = -3.366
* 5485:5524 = -3.339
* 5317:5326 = -3.289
